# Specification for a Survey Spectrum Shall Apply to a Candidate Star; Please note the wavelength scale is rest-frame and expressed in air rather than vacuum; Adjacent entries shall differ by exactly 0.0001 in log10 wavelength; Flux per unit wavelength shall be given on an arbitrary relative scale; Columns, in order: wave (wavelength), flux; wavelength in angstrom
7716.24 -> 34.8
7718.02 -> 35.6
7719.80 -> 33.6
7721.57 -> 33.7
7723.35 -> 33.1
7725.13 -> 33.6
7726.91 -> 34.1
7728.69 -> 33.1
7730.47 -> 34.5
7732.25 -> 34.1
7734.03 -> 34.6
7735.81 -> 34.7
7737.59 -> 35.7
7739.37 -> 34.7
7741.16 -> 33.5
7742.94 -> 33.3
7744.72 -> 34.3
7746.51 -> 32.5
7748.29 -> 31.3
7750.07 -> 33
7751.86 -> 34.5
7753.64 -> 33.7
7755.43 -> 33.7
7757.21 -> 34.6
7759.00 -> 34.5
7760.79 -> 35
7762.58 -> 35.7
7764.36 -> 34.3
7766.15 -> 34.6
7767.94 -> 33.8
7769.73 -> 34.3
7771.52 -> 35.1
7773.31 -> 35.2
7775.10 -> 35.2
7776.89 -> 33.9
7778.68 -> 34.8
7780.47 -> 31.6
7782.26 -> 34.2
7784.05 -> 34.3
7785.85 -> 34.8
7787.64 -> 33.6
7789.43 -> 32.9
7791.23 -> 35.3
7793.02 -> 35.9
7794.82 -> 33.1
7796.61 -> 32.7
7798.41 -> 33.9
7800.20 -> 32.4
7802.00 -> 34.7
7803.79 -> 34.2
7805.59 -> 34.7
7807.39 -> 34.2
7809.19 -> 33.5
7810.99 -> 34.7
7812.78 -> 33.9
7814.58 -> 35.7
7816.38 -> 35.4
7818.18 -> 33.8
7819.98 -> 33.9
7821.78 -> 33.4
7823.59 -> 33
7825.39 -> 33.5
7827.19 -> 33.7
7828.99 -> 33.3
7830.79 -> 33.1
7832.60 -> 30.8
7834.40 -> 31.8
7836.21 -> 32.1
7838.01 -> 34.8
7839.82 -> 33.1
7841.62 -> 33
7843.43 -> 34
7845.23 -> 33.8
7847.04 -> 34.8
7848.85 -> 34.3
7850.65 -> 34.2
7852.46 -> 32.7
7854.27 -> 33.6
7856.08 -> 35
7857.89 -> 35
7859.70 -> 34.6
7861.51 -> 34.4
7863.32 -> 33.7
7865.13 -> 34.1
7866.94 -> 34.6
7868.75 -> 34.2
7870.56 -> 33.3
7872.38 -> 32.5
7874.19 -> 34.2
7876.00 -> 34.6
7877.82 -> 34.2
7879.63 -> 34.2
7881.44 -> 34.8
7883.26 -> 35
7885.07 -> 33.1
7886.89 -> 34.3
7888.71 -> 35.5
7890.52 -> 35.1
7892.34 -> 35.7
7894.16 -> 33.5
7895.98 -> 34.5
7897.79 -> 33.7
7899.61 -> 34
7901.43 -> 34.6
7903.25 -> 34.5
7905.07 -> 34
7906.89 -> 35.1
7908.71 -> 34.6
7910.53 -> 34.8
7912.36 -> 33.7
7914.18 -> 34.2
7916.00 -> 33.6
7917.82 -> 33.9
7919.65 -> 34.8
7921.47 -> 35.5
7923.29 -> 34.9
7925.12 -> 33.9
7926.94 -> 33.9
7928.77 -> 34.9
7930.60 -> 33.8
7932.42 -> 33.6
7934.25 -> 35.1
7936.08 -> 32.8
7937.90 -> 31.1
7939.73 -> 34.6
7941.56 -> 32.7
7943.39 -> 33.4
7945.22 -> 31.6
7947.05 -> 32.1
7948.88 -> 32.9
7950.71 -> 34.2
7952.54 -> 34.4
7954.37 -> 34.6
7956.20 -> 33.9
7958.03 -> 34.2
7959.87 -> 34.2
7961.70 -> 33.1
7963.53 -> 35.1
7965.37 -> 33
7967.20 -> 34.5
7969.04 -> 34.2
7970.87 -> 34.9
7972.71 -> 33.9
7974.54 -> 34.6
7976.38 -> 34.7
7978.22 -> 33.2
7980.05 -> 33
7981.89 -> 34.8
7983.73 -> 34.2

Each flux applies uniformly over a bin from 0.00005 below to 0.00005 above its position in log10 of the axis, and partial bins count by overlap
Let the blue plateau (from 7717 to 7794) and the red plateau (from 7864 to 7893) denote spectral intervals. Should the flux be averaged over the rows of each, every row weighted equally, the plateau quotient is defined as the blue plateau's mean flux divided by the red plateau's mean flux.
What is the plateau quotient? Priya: 0.995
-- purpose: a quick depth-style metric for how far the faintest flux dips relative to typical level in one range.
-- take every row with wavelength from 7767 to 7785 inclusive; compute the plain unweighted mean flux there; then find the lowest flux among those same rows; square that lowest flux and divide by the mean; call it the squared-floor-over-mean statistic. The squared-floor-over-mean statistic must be 29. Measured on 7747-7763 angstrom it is 29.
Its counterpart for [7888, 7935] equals 33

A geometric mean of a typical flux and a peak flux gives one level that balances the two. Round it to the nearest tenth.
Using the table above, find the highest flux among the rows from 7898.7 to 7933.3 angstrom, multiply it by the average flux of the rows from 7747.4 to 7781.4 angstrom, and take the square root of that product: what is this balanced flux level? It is 34.8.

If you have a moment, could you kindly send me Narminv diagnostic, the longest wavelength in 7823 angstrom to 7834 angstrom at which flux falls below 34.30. 7832.60 angstrom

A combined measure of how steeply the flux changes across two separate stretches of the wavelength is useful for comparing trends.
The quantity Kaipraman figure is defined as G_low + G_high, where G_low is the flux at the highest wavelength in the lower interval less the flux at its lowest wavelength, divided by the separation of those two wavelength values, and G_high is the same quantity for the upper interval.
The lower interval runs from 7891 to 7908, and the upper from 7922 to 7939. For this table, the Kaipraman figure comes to -0.3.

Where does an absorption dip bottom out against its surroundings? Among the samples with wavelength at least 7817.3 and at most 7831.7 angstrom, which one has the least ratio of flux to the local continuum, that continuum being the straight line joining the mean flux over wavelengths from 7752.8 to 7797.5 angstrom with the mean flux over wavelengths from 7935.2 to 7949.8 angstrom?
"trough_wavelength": 7823.59 angstrom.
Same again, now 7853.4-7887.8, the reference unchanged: 7872.38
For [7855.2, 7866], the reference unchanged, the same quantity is 7863.32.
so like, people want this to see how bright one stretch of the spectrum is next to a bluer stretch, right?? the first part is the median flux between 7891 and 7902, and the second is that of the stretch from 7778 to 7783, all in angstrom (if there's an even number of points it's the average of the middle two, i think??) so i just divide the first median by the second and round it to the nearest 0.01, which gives 1.00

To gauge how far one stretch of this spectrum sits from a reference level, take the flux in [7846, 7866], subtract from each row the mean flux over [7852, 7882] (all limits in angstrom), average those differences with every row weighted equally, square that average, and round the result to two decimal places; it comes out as 0.01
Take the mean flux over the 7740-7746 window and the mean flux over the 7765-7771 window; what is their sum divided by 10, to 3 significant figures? 6.79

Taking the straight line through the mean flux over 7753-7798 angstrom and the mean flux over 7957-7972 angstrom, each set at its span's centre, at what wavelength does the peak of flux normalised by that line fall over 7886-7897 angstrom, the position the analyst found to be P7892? 7892.34 angstrom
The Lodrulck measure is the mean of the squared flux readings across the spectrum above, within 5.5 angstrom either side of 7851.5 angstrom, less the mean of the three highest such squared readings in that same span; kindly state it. -41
